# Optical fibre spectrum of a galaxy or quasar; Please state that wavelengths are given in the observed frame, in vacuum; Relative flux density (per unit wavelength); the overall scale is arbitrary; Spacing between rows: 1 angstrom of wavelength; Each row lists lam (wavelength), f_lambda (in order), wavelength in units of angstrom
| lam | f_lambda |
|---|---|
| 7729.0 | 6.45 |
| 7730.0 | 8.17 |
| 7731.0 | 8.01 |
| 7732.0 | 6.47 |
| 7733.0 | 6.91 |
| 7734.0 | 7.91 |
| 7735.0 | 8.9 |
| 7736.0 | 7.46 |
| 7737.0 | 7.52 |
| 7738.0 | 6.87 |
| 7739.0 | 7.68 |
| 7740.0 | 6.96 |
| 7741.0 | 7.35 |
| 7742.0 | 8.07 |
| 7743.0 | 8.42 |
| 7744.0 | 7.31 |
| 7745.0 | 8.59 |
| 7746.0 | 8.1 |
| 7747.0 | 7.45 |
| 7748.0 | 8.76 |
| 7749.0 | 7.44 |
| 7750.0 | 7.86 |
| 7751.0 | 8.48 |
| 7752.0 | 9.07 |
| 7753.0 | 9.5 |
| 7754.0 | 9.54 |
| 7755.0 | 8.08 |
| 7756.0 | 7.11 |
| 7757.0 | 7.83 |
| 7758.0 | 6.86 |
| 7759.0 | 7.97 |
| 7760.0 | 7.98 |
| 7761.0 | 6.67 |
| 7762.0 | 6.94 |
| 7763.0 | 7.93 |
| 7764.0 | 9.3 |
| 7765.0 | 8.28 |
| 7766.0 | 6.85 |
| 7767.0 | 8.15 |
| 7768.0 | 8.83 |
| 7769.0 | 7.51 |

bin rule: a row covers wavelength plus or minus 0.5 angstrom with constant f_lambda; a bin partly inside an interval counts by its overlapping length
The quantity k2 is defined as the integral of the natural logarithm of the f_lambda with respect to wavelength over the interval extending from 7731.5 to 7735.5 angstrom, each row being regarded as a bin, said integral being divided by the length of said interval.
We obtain 2.01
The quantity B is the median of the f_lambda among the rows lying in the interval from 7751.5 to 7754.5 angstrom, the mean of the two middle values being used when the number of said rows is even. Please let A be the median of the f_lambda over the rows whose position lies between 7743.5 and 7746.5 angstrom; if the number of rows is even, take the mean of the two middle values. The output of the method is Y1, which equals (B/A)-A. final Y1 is -6.9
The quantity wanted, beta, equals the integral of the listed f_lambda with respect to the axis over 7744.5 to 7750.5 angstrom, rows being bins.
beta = 48.2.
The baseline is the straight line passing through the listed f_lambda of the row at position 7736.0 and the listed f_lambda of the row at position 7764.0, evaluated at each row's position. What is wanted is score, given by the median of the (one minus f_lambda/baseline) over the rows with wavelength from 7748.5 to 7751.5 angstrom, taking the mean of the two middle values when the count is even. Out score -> 0.06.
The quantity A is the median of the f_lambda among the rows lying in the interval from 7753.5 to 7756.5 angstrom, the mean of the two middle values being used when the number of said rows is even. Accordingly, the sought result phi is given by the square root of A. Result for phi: 2.84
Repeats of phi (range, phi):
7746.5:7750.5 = 2.77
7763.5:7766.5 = 2.88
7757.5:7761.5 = 2.72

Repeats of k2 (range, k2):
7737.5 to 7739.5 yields 1.98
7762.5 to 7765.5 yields 2.14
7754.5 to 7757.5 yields 2.04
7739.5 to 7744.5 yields 2.03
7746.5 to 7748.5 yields 2.09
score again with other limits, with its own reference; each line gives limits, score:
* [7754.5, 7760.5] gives 0.12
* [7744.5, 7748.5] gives -0.03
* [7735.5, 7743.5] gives 0.00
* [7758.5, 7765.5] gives 0.12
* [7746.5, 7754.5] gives -0.03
